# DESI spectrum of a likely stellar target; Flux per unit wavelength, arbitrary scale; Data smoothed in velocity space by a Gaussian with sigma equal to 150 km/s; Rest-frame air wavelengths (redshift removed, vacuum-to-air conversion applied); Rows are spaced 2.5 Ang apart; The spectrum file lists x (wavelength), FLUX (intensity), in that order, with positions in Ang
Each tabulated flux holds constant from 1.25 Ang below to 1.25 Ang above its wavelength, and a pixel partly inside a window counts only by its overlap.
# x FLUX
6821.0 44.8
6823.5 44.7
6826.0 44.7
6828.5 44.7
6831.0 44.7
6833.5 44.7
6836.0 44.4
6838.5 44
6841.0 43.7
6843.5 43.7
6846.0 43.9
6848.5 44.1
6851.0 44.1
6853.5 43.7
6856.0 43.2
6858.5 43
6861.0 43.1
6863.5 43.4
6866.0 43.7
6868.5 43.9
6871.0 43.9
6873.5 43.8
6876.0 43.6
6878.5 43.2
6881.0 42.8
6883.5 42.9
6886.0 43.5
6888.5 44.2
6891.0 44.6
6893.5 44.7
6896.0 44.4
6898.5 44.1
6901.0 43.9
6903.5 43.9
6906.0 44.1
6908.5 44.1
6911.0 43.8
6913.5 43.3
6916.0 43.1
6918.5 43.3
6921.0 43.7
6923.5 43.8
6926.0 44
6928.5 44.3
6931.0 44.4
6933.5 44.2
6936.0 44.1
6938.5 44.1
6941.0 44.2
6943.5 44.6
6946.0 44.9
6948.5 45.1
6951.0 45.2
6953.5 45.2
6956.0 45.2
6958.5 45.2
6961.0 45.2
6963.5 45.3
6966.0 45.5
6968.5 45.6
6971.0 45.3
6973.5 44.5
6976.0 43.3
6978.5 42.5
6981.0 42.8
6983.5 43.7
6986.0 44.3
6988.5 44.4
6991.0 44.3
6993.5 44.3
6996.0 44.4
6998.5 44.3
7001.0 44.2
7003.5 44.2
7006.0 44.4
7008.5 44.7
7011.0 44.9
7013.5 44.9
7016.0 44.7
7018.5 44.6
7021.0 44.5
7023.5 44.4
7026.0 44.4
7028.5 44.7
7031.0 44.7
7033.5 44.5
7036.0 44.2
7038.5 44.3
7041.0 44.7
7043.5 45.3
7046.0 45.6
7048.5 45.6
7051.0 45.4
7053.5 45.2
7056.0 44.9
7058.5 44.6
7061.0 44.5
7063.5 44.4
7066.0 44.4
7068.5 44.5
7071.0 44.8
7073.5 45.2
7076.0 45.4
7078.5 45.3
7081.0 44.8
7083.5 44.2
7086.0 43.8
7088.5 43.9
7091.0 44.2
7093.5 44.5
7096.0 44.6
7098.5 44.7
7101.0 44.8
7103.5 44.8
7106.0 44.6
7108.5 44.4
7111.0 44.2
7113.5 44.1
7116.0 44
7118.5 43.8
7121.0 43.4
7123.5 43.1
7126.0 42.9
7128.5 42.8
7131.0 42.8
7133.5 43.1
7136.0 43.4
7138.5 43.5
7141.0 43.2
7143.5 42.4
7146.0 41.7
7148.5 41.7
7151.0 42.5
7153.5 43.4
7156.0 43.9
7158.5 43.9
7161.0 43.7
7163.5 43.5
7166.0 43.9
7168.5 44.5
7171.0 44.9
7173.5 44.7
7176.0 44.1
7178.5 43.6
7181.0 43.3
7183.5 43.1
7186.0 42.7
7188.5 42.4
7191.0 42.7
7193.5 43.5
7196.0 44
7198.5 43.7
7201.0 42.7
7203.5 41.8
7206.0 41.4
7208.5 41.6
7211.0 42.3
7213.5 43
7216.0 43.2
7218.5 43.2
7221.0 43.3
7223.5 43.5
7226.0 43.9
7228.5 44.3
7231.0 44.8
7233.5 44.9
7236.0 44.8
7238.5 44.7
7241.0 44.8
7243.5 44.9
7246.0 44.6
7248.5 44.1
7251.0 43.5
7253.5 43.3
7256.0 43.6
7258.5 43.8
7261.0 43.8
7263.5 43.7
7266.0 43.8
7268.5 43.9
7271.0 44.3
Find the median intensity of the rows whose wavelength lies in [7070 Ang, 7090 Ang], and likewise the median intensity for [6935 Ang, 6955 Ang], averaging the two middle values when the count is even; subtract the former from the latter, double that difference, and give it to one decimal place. -0.1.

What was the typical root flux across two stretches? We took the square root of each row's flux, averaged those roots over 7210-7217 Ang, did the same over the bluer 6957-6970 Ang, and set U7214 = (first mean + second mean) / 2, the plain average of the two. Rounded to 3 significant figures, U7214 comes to 6.64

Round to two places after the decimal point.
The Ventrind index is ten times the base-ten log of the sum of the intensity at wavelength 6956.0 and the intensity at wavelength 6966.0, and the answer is 19.58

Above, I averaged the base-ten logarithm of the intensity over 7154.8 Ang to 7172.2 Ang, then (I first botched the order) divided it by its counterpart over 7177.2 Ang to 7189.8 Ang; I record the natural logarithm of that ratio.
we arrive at 0.006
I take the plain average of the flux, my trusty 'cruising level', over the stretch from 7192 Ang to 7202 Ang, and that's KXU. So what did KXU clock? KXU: 43.5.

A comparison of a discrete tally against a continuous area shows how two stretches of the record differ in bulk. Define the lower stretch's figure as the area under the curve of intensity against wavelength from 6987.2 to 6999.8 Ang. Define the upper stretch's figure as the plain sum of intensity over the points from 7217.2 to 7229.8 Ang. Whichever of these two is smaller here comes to 218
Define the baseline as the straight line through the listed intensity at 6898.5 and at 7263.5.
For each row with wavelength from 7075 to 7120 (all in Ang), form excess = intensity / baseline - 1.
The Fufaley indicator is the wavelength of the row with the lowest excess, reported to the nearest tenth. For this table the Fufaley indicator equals 7086.0 Ang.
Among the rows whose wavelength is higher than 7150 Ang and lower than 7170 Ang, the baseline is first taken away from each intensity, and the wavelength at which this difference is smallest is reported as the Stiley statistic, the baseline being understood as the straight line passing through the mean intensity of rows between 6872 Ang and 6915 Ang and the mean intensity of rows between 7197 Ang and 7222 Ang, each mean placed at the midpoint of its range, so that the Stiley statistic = 7151.0 Ang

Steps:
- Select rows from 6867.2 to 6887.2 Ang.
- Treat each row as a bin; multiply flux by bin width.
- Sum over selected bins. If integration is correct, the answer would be 869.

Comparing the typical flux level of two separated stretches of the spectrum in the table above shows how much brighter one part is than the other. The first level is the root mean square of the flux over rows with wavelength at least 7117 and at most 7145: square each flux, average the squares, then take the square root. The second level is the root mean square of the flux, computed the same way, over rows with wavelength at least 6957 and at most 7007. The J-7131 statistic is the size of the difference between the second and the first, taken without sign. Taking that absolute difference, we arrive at 1.3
